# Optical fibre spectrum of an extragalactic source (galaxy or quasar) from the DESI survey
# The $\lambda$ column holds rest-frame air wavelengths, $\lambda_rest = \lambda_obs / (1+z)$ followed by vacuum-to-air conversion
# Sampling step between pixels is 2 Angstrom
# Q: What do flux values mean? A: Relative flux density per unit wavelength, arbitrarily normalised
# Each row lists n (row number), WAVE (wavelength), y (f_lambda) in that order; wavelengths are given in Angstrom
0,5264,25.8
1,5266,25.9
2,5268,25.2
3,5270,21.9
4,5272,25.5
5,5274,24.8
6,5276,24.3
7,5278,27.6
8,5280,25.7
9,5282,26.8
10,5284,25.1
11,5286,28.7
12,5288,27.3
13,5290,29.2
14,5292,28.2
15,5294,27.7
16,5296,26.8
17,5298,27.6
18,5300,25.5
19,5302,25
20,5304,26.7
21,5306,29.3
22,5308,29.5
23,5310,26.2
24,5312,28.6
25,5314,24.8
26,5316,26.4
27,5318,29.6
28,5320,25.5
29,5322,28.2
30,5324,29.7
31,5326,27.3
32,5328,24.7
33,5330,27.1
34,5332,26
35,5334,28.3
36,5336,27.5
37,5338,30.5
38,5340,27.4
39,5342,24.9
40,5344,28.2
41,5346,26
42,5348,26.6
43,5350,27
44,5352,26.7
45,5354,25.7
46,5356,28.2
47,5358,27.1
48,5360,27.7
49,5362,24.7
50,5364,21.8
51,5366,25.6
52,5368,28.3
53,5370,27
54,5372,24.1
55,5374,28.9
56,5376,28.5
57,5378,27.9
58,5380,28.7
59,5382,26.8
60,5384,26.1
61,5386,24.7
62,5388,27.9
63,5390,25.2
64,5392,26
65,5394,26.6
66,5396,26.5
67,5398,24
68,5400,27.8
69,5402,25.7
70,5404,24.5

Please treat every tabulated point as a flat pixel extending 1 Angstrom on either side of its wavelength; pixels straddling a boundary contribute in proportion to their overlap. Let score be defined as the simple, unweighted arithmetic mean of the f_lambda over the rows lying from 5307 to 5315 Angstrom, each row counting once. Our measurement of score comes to 27.3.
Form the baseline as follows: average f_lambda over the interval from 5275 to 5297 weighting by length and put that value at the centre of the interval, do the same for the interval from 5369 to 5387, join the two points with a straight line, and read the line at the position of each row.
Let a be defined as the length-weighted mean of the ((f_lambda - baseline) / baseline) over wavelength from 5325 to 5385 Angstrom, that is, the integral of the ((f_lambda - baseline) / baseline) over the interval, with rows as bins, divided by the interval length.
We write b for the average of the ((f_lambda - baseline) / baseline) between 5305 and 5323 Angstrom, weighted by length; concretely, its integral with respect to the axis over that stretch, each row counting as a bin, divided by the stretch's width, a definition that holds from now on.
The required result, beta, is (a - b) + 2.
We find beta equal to 1.97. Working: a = -0.005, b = 0.020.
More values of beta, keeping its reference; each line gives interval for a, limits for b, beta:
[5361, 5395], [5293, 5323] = 1.97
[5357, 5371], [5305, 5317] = 1.95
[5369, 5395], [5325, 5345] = 1.99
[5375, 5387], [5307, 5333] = 2.00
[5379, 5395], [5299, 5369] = 1.99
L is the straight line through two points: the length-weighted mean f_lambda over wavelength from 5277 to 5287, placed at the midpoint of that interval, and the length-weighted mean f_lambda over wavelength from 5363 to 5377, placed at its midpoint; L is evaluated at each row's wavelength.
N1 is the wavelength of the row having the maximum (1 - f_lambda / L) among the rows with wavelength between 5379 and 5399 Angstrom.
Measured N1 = 5398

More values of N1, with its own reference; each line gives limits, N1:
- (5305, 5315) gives 5314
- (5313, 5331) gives 5328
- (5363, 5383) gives 5364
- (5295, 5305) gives 5302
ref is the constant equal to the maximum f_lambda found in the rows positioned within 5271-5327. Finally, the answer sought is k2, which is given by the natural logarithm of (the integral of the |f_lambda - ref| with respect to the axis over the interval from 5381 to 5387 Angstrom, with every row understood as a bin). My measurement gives 3.14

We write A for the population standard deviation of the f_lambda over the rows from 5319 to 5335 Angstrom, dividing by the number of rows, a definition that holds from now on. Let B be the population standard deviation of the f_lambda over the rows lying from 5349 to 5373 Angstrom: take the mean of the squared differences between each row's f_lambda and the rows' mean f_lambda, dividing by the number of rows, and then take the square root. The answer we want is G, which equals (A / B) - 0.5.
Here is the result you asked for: 0.35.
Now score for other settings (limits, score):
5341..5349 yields 26.4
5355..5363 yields 26.9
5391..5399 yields 25.8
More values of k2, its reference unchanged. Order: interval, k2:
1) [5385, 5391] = 3.12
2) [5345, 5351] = 2.94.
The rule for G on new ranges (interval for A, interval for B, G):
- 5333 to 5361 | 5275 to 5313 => 0.36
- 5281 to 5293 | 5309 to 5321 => 0.30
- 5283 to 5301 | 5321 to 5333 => 0.32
